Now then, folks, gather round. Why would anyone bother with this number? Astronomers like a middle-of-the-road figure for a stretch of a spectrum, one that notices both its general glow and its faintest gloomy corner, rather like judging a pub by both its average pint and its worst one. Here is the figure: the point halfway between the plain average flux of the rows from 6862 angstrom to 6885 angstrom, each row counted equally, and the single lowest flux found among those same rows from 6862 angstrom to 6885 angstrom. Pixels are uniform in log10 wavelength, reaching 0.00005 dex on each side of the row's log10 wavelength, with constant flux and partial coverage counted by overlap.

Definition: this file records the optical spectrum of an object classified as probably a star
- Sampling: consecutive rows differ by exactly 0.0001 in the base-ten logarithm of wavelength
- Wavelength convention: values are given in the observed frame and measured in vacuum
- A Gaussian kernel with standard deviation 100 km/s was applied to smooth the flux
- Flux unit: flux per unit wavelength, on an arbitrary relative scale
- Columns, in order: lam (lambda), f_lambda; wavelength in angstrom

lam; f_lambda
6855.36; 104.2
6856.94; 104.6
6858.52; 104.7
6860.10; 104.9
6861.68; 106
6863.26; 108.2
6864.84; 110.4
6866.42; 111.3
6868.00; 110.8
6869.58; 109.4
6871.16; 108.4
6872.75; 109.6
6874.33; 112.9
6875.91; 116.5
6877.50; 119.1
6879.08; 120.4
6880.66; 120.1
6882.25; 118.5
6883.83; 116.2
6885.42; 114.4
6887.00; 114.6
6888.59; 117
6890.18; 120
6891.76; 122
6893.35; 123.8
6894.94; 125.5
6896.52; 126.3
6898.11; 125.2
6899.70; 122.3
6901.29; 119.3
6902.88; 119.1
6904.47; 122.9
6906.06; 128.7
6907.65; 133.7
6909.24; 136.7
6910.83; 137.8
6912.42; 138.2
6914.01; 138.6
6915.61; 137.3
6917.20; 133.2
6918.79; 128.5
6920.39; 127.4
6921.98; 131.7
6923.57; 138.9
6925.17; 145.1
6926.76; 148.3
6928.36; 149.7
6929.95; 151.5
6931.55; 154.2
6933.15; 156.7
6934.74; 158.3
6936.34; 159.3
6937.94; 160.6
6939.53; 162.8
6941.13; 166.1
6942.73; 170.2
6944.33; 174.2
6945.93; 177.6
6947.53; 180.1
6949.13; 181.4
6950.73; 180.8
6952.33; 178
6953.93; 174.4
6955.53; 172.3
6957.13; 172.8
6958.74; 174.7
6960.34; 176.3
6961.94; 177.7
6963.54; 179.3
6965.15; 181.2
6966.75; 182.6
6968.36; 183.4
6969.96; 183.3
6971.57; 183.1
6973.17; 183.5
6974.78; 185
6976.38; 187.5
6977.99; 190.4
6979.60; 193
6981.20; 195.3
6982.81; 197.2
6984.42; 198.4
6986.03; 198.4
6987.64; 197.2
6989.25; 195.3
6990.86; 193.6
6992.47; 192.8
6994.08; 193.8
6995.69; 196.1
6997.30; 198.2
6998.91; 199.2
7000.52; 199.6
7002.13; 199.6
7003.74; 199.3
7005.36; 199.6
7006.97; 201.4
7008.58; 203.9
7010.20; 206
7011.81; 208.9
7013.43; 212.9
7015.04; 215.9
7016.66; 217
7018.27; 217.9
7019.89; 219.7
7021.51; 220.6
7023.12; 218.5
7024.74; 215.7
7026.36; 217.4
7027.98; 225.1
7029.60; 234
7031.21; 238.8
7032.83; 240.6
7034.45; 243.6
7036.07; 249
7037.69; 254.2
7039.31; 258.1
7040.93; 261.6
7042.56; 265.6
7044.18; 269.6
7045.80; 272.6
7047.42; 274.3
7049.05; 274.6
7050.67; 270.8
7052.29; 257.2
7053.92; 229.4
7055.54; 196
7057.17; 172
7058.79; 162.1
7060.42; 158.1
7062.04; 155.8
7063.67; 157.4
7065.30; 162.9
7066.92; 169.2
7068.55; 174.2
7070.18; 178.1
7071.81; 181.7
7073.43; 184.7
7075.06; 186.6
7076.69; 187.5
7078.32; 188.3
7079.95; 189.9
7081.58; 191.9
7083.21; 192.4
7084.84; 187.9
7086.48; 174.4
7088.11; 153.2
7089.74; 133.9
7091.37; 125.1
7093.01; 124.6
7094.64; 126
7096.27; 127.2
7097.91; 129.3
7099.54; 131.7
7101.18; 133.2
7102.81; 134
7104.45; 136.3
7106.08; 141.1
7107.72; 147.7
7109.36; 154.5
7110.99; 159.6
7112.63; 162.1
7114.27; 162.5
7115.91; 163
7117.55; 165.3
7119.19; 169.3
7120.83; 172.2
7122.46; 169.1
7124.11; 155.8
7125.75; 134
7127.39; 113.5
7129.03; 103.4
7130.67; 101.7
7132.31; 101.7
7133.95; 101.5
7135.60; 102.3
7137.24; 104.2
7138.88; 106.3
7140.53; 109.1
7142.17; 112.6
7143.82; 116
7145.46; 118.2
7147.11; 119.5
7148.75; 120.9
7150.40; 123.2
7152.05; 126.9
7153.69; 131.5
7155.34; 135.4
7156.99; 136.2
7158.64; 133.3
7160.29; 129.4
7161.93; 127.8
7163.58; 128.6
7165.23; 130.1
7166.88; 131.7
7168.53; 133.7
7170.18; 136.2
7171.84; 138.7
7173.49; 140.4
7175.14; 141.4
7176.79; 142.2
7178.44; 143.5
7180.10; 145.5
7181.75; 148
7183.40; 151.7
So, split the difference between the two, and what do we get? 111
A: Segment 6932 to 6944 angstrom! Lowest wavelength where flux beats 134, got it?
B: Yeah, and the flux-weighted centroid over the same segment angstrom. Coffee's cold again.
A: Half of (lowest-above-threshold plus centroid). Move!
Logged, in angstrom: 6935.6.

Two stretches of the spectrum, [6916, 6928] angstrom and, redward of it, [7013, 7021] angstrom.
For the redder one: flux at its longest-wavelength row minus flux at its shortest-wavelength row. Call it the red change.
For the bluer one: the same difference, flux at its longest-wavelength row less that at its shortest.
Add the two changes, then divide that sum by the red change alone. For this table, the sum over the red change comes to 3.22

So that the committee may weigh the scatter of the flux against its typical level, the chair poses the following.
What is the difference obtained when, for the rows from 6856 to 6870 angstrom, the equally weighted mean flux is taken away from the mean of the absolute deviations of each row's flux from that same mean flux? -105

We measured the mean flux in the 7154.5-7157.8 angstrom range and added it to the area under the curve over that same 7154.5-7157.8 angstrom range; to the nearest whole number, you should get 583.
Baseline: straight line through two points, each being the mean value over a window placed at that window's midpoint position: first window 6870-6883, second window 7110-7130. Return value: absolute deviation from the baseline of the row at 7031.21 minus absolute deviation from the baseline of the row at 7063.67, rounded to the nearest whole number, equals 86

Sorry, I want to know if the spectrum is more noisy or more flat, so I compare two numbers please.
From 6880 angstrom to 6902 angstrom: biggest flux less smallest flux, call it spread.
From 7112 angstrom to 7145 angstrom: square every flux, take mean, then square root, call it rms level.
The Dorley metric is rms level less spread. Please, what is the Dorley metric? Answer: 122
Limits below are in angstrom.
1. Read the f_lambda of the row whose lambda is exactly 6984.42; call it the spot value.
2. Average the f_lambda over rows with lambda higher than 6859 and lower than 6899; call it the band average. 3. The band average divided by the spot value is 0.58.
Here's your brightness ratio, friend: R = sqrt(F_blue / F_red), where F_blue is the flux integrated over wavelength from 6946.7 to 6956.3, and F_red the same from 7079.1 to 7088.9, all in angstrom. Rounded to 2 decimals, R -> 0.98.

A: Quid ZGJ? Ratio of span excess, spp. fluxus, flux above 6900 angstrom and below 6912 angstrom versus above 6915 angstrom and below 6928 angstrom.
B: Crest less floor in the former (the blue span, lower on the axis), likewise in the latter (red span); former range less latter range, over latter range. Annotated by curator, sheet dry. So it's -0.11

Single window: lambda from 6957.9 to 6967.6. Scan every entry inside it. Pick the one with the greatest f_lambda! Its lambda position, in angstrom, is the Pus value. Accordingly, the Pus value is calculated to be 6966.75 angstrom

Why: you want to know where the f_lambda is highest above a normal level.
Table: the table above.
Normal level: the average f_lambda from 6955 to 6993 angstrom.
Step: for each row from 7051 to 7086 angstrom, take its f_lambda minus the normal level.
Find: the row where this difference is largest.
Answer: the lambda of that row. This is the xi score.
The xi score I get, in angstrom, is 7052.29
